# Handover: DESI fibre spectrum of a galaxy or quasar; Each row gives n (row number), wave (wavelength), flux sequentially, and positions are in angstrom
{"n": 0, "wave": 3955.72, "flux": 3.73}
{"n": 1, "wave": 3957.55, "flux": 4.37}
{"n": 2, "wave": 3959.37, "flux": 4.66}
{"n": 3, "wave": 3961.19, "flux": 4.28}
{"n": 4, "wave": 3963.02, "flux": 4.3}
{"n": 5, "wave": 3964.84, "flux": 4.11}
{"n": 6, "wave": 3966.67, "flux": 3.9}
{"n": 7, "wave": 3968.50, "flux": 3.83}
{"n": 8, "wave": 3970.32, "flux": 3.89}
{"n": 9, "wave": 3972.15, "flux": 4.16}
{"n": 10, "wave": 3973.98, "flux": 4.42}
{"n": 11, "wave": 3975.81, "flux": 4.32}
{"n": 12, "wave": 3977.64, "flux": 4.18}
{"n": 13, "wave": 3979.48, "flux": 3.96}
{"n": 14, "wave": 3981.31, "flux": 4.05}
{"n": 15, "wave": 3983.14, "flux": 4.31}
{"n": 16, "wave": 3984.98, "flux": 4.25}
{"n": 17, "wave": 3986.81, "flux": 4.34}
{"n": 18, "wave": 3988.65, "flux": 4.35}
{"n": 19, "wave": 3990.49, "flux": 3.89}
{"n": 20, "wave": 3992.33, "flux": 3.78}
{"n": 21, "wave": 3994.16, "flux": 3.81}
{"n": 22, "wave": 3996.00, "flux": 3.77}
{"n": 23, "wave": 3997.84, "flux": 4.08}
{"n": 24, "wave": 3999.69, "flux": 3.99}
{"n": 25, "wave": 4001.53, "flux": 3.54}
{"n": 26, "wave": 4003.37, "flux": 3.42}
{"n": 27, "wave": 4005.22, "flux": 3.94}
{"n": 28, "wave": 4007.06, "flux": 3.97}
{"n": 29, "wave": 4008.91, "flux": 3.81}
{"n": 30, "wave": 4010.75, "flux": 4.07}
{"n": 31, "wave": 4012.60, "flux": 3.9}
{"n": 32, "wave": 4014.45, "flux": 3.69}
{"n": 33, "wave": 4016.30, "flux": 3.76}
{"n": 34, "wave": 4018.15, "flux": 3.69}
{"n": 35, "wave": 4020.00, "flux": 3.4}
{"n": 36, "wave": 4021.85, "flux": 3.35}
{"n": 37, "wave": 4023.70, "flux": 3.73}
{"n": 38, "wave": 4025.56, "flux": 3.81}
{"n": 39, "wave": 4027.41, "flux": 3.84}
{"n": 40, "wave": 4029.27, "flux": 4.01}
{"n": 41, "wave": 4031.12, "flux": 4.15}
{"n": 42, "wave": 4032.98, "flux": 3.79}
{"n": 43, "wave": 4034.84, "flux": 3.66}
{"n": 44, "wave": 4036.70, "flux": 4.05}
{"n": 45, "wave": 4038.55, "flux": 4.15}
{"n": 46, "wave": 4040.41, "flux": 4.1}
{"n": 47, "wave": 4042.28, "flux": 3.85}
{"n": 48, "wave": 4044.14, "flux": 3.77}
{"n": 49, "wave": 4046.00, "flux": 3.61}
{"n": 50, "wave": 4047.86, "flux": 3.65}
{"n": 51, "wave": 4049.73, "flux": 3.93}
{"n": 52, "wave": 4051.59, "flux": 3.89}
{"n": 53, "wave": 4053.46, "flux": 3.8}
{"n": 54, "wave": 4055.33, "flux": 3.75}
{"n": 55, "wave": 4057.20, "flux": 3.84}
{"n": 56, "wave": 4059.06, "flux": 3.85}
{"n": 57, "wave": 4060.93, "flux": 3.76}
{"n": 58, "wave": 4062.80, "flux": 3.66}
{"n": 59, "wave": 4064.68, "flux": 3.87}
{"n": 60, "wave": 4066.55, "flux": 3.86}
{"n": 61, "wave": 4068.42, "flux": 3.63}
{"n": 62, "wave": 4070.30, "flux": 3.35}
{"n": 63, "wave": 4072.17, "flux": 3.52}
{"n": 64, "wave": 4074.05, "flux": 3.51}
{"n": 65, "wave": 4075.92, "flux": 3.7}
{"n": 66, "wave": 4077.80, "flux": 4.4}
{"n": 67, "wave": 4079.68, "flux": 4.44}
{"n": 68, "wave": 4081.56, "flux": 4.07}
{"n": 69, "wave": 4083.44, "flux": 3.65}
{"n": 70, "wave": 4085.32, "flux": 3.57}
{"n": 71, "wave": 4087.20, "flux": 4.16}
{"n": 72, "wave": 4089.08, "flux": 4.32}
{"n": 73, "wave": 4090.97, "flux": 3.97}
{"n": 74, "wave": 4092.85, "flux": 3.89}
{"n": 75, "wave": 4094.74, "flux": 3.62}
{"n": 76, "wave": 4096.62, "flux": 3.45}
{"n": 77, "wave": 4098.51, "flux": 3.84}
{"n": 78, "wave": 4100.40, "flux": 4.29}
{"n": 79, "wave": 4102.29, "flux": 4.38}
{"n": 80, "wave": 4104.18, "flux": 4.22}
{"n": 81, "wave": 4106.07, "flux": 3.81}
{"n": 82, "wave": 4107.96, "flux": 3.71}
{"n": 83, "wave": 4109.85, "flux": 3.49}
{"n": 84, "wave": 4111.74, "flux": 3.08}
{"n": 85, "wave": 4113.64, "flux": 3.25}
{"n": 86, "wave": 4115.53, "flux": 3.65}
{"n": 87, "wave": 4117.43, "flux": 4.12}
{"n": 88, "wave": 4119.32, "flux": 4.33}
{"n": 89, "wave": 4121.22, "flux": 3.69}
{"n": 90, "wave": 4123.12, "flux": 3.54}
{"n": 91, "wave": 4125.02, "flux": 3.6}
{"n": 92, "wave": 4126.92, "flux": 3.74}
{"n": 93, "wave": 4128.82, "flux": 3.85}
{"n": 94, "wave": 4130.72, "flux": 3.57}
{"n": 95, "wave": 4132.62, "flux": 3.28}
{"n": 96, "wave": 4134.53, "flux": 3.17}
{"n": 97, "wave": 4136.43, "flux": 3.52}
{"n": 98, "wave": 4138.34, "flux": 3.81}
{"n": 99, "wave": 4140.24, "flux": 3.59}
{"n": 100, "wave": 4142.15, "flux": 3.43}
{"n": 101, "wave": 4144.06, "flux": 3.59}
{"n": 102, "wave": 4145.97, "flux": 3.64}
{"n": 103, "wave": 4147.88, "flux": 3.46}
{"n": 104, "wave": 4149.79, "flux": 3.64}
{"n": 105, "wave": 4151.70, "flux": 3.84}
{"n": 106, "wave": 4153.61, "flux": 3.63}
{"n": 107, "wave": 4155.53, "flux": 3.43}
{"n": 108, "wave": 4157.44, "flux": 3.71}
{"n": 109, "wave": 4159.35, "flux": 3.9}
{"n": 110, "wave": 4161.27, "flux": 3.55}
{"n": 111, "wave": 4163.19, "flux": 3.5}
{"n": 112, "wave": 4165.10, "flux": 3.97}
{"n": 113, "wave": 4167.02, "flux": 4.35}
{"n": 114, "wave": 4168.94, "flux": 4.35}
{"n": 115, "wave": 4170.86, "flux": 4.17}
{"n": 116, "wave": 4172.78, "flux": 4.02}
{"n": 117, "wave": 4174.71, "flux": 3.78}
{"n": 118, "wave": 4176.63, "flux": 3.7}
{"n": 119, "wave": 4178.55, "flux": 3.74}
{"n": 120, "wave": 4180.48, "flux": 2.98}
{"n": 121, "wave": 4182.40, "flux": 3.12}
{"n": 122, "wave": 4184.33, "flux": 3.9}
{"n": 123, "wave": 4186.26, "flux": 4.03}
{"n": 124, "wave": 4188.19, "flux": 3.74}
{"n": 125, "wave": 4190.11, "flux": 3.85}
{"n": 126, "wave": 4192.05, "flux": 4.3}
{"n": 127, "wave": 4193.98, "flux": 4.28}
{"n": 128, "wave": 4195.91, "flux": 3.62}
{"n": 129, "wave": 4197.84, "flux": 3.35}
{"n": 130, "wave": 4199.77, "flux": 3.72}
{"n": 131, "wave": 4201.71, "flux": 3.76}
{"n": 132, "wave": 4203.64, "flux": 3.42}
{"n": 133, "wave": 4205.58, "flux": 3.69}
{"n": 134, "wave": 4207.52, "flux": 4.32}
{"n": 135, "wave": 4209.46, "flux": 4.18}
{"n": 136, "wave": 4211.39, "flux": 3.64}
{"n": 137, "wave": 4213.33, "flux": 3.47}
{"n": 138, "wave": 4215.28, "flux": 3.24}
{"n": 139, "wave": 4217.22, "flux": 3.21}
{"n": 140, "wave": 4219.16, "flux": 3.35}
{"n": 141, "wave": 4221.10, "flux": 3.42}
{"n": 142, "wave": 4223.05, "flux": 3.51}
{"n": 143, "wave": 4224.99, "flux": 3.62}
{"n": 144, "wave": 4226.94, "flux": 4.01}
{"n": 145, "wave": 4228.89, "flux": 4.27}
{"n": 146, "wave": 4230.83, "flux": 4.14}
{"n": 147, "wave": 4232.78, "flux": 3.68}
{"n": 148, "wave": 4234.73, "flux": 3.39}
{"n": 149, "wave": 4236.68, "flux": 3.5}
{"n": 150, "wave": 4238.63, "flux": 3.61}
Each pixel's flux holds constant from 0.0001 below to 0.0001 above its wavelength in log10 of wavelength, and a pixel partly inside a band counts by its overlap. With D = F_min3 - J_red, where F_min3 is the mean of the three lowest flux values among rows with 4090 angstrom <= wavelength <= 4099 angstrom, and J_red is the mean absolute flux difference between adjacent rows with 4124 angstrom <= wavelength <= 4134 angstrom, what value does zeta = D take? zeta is 3.4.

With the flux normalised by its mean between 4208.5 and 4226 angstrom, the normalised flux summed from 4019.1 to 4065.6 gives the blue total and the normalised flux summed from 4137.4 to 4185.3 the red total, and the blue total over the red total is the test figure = 1.027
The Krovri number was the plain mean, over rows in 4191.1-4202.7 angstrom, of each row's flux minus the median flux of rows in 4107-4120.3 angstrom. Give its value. 0.19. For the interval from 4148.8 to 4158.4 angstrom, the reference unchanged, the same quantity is 0.00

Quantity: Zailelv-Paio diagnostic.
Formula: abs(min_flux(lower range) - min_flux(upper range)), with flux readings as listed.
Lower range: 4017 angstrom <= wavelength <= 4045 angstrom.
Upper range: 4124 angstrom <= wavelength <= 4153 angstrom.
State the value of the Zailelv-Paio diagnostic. 0.18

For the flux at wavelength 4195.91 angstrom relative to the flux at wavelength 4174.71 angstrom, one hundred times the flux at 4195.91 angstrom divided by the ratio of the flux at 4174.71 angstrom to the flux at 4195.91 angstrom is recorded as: 347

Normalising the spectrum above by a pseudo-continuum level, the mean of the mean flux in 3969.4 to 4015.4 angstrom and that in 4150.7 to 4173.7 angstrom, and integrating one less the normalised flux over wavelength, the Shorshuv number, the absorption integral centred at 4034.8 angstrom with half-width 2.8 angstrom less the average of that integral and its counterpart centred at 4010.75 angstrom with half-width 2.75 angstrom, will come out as 0.07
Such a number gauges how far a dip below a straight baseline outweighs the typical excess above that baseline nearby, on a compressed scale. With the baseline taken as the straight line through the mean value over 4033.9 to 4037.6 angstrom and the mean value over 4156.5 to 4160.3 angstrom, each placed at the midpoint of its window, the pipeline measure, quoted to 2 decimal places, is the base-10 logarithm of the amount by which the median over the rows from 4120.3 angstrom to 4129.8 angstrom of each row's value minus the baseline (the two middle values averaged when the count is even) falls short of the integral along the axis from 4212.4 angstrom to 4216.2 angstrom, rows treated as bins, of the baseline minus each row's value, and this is 0.25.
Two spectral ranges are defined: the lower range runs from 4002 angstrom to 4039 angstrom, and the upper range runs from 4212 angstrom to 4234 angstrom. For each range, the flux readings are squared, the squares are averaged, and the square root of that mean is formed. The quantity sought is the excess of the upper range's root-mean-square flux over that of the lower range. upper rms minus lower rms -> -0.17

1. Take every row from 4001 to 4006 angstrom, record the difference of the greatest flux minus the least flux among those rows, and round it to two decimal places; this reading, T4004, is 0.52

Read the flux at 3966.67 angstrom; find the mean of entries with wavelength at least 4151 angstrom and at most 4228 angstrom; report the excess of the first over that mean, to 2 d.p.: 0.17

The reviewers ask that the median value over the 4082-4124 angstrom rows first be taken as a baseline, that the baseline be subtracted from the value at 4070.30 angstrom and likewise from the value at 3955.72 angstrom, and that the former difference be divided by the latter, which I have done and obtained 13.7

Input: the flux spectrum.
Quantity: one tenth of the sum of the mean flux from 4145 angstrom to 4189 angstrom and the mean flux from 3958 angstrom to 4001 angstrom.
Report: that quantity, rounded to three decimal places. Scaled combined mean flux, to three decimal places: 0.786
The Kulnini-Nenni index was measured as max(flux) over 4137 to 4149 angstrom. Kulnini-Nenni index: 3.81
